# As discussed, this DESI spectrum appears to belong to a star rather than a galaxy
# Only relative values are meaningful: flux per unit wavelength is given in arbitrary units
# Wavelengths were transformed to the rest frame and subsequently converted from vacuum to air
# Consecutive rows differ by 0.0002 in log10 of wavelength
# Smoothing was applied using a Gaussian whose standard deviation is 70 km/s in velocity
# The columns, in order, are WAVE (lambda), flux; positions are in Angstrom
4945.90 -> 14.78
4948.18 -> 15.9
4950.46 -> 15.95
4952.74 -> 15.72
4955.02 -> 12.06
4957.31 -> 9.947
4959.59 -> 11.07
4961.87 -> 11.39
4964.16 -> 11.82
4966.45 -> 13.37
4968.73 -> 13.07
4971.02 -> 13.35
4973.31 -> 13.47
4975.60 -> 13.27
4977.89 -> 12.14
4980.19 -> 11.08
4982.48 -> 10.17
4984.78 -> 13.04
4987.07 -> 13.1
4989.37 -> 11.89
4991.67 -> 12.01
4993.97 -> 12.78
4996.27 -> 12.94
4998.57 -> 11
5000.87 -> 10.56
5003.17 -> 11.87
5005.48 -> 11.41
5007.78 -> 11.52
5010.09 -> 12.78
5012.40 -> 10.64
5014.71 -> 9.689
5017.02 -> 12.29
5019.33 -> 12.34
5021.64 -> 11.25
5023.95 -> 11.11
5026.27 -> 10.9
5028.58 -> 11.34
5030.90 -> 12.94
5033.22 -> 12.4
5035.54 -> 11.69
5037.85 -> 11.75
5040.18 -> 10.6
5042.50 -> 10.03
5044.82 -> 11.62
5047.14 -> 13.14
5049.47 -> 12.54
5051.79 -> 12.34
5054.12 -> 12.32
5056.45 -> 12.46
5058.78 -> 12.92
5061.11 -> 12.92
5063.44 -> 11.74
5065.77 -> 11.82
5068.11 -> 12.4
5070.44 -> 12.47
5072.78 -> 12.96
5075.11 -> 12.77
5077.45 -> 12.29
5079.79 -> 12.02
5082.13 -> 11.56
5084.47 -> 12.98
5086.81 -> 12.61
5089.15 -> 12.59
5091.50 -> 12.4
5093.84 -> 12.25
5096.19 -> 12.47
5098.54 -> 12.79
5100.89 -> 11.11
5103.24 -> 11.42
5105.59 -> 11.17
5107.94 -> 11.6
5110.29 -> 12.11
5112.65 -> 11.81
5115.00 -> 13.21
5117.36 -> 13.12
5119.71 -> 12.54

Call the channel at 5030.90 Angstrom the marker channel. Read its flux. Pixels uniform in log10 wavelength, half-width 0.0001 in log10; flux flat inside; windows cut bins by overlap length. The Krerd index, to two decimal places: 12.94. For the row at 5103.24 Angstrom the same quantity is 11.42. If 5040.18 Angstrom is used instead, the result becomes 10.60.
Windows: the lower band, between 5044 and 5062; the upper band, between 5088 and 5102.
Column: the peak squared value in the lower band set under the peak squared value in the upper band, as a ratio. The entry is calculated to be 0.947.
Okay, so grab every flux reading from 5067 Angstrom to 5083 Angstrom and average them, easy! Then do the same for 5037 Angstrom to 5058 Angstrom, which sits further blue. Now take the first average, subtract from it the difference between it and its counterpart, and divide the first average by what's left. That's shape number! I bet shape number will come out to 1.041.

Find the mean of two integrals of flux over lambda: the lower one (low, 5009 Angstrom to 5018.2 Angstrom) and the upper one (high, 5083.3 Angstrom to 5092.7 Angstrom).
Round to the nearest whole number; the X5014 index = 112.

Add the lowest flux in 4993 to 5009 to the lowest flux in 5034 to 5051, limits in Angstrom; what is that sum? 20.6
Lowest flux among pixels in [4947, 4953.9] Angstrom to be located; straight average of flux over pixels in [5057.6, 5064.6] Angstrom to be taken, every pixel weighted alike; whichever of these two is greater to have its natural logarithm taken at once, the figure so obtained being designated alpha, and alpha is 2.75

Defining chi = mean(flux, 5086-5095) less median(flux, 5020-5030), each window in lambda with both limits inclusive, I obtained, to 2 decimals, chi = 1.28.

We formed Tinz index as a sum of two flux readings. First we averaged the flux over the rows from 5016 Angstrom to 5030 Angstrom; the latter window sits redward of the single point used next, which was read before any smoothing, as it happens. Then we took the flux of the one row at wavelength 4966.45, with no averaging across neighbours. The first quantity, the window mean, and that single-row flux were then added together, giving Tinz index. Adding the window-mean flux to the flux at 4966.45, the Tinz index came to 24.9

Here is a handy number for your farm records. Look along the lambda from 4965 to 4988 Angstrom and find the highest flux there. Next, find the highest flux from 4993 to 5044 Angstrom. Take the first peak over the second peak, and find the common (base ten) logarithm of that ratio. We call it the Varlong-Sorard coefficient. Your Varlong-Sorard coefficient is 0.017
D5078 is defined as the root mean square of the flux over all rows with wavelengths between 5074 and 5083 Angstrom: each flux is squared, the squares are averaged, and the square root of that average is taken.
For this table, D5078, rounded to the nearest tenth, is 12.2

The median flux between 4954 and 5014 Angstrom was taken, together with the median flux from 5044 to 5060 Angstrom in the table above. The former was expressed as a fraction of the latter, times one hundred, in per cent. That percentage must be 95.9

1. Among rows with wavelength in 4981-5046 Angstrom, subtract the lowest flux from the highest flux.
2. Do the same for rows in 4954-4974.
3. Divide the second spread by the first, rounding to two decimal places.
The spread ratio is 1.03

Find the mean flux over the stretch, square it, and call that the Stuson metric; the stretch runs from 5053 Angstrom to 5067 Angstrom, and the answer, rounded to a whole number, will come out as 153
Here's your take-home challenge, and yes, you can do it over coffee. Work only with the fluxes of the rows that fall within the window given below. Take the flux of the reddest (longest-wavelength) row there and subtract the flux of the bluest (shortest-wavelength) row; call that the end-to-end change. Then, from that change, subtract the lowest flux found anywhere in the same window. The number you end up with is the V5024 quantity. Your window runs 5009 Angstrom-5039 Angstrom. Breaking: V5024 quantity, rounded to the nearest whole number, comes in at -11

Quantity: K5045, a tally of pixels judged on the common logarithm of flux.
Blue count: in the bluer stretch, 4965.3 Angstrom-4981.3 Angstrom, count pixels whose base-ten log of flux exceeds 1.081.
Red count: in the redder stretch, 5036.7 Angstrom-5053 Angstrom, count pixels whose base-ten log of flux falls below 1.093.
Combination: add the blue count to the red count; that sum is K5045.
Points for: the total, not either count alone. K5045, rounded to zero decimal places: 11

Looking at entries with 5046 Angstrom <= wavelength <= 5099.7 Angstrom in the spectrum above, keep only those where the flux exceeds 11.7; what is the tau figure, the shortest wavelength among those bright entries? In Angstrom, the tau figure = 5047.14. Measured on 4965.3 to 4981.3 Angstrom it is 4966.45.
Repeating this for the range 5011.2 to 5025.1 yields 5017.02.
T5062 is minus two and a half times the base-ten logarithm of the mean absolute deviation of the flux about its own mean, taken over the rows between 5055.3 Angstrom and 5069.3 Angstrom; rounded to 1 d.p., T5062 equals 1.0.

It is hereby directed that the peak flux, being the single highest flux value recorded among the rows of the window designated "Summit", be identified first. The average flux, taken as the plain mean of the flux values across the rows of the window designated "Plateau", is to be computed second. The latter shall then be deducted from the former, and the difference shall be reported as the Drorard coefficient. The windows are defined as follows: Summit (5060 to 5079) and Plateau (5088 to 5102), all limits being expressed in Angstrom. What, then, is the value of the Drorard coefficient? 0.7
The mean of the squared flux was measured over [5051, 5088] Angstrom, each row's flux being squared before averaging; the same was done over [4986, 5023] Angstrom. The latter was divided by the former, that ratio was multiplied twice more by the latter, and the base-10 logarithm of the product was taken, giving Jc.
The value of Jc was 4.24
